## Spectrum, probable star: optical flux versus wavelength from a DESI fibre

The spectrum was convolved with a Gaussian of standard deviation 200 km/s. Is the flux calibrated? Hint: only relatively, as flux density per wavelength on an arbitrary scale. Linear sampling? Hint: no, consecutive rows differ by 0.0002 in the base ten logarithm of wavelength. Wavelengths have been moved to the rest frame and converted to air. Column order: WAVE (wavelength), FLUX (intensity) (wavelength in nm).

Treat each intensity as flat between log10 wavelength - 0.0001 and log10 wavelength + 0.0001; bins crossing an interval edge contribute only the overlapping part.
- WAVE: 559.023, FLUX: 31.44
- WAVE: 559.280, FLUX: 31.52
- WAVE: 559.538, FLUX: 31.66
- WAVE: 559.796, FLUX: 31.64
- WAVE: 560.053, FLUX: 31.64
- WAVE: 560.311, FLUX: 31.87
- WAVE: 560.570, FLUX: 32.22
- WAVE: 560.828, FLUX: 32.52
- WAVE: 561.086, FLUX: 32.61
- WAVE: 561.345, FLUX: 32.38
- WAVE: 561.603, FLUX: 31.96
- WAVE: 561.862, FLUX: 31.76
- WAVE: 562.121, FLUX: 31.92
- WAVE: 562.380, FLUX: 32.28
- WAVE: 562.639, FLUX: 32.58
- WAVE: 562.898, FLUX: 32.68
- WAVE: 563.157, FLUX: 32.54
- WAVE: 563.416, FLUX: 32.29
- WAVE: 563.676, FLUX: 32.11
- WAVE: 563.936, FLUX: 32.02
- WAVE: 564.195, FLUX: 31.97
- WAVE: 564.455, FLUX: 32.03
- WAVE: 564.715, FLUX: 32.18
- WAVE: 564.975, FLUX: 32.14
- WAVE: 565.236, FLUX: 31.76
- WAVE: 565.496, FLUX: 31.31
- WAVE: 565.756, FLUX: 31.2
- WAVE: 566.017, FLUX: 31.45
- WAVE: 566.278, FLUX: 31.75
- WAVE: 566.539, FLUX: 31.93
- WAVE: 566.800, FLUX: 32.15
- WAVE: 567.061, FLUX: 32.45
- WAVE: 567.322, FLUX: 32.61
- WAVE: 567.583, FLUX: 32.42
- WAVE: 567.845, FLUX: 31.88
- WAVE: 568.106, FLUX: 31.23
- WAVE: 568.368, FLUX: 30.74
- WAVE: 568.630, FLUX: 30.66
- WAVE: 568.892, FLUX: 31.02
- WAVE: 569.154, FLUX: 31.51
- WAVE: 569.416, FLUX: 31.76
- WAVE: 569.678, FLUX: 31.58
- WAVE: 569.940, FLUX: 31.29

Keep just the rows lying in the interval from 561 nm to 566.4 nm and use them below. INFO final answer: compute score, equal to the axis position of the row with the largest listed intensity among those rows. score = 562.898 nm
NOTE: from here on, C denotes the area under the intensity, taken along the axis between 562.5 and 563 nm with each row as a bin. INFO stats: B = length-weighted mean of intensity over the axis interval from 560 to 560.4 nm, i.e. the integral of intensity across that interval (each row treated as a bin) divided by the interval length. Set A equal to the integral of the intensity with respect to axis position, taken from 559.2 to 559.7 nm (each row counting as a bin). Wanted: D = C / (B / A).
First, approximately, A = 15.8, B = 31.8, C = 16.3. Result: 8.1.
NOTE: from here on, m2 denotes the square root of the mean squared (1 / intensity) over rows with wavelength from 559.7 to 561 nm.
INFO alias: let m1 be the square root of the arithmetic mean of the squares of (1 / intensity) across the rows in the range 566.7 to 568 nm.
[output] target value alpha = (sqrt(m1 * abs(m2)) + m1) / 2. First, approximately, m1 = 0.0310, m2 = 0.0313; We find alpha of 0.0310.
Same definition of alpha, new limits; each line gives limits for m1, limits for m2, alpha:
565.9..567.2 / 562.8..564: 0.0312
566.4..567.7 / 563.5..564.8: 0.0310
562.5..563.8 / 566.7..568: 0.0309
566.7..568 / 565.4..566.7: 0.0311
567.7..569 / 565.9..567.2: 0.0319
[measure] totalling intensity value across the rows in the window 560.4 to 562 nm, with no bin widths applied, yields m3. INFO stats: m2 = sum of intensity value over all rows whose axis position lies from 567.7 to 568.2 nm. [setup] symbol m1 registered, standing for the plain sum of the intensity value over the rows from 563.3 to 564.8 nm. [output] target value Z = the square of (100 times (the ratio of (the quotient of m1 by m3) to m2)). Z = 2.5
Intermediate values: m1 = 193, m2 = 63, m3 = 193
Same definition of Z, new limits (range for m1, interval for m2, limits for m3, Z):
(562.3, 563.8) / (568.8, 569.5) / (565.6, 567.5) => 0.9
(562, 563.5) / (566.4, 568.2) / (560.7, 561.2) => 1.8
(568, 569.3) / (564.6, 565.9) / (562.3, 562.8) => 2.3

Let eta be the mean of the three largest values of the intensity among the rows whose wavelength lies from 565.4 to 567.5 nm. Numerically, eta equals 32.4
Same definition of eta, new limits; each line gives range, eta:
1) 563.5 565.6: 32.1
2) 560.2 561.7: 32.5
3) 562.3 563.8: 32.6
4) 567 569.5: 32.5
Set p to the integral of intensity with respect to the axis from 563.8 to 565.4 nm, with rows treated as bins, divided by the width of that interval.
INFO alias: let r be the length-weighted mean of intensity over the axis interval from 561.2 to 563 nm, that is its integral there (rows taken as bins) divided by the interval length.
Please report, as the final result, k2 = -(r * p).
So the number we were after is -1031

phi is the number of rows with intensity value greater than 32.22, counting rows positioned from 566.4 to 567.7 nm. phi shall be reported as 3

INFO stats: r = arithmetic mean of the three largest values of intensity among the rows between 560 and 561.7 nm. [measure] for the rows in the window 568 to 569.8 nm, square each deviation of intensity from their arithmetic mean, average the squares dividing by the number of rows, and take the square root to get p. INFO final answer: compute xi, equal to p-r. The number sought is -32.1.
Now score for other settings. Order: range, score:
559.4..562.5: 561.086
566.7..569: 567.322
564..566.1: 564.715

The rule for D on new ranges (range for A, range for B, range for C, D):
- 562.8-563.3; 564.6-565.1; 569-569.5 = 8.0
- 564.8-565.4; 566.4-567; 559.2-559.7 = 9.4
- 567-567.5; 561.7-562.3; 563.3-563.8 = 8.2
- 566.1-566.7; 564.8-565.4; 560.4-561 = 11.6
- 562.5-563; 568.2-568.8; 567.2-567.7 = 8.6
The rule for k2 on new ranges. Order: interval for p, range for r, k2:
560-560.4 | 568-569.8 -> -991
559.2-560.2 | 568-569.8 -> -987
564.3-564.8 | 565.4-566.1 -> -1005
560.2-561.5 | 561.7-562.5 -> -1033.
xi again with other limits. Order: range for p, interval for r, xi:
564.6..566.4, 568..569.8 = -31.3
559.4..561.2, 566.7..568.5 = -32.1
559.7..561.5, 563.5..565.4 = -31.8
